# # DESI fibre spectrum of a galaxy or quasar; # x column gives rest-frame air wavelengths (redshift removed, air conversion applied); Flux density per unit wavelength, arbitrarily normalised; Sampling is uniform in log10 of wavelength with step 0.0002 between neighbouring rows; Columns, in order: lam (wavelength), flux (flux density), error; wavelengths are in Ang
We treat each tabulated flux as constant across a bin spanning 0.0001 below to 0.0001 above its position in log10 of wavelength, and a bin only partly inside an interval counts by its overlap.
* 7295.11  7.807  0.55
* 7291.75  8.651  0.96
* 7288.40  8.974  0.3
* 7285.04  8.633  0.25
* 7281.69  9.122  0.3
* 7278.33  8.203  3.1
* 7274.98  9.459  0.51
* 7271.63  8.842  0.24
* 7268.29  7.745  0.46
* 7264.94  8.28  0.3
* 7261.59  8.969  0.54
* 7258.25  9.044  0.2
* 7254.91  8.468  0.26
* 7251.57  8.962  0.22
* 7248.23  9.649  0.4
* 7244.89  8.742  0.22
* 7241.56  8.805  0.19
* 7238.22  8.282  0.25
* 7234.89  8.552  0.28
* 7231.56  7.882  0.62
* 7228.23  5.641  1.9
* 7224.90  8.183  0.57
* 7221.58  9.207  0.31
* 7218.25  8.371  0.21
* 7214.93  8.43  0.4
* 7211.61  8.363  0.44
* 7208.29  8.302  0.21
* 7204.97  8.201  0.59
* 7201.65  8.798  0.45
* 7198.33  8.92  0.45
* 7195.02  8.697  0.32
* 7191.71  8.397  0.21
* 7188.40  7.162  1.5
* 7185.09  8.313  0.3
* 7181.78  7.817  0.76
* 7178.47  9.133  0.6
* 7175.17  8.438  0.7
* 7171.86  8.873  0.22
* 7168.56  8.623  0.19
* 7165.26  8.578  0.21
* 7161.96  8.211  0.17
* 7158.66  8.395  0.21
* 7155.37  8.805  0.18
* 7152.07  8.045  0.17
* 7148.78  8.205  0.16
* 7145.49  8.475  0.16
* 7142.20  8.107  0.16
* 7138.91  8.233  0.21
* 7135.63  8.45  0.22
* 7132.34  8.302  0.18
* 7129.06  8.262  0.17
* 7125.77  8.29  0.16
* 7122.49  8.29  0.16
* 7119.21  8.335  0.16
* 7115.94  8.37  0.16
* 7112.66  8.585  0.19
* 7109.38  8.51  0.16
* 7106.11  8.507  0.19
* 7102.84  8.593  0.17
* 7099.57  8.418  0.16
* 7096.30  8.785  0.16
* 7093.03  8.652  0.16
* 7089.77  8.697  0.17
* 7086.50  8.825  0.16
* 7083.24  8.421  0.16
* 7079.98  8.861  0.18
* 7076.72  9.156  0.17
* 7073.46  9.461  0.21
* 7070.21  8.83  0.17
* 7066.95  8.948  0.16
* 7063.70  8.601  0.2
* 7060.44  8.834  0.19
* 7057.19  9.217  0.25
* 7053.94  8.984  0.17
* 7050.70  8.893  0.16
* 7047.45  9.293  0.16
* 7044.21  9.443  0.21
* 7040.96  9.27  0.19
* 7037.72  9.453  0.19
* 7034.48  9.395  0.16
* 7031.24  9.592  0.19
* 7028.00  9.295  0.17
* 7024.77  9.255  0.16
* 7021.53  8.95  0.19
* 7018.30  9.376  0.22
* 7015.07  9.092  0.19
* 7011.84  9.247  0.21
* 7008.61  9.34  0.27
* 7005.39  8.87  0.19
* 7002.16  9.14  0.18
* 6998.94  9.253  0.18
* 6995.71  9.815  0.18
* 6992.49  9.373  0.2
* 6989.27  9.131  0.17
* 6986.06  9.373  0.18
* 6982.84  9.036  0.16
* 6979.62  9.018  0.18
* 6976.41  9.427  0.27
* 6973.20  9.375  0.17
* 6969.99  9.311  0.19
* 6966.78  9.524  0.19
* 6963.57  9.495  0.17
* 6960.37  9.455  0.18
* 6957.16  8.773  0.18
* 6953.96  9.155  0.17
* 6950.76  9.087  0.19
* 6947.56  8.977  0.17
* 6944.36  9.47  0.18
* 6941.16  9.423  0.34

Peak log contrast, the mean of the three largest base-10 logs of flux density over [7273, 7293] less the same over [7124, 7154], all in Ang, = 0.04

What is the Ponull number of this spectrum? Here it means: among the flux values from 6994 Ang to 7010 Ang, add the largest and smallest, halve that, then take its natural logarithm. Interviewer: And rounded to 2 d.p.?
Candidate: 2.23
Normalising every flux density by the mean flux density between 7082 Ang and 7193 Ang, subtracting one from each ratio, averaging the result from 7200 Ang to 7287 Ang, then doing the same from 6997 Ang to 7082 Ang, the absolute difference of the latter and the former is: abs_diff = 0.077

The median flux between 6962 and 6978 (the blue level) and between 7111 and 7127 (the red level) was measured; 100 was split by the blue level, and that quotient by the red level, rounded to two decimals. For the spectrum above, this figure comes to 1.27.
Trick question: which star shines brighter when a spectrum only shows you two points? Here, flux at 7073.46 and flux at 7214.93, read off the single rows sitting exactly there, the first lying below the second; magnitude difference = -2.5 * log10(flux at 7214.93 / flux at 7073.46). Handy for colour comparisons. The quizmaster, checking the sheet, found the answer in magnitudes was 0.13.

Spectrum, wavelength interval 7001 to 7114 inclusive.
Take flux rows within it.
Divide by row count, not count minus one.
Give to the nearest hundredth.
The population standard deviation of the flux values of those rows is 0.33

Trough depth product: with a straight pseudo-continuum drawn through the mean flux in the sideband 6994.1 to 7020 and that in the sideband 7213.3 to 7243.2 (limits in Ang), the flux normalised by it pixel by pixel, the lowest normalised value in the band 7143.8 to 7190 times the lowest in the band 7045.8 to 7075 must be 0.82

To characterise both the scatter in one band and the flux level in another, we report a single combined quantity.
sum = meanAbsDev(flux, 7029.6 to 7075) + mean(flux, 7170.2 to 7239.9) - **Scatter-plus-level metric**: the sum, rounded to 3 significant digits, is 8.55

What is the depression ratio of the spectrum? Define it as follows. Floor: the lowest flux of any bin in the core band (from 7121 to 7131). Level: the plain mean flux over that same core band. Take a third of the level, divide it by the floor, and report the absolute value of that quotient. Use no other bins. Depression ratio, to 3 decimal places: 0.334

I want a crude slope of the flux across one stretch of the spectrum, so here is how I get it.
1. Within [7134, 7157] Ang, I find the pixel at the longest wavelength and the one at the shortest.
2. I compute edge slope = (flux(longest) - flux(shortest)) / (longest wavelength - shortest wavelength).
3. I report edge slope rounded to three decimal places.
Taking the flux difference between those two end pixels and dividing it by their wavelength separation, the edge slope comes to 0.018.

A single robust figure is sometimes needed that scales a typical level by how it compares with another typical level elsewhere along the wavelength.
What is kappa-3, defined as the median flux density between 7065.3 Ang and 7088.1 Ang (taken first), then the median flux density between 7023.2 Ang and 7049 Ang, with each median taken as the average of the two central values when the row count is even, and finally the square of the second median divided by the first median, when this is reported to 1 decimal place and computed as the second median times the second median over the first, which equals 9.9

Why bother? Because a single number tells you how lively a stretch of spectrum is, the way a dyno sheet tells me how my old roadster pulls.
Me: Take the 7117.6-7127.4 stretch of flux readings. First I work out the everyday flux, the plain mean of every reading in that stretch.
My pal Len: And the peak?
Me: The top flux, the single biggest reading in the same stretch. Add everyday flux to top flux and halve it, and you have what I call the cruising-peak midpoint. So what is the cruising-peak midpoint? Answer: 8.32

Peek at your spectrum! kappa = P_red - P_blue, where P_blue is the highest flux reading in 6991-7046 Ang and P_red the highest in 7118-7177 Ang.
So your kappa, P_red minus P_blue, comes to -0.94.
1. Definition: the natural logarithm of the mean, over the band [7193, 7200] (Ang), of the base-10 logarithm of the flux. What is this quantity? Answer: -0.06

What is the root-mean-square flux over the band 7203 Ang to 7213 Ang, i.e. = 8.3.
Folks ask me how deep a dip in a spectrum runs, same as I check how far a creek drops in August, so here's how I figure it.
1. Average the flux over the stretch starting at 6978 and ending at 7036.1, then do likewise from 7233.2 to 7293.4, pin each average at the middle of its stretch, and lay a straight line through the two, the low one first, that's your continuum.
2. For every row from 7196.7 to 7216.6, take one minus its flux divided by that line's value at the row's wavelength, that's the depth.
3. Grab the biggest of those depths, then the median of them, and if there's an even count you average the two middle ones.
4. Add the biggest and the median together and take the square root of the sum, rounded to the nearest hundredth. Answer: 0.35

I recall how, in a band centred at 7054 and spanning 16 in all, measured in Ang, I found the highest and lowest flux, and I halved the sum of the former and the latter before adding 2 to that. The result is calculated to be 11.1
